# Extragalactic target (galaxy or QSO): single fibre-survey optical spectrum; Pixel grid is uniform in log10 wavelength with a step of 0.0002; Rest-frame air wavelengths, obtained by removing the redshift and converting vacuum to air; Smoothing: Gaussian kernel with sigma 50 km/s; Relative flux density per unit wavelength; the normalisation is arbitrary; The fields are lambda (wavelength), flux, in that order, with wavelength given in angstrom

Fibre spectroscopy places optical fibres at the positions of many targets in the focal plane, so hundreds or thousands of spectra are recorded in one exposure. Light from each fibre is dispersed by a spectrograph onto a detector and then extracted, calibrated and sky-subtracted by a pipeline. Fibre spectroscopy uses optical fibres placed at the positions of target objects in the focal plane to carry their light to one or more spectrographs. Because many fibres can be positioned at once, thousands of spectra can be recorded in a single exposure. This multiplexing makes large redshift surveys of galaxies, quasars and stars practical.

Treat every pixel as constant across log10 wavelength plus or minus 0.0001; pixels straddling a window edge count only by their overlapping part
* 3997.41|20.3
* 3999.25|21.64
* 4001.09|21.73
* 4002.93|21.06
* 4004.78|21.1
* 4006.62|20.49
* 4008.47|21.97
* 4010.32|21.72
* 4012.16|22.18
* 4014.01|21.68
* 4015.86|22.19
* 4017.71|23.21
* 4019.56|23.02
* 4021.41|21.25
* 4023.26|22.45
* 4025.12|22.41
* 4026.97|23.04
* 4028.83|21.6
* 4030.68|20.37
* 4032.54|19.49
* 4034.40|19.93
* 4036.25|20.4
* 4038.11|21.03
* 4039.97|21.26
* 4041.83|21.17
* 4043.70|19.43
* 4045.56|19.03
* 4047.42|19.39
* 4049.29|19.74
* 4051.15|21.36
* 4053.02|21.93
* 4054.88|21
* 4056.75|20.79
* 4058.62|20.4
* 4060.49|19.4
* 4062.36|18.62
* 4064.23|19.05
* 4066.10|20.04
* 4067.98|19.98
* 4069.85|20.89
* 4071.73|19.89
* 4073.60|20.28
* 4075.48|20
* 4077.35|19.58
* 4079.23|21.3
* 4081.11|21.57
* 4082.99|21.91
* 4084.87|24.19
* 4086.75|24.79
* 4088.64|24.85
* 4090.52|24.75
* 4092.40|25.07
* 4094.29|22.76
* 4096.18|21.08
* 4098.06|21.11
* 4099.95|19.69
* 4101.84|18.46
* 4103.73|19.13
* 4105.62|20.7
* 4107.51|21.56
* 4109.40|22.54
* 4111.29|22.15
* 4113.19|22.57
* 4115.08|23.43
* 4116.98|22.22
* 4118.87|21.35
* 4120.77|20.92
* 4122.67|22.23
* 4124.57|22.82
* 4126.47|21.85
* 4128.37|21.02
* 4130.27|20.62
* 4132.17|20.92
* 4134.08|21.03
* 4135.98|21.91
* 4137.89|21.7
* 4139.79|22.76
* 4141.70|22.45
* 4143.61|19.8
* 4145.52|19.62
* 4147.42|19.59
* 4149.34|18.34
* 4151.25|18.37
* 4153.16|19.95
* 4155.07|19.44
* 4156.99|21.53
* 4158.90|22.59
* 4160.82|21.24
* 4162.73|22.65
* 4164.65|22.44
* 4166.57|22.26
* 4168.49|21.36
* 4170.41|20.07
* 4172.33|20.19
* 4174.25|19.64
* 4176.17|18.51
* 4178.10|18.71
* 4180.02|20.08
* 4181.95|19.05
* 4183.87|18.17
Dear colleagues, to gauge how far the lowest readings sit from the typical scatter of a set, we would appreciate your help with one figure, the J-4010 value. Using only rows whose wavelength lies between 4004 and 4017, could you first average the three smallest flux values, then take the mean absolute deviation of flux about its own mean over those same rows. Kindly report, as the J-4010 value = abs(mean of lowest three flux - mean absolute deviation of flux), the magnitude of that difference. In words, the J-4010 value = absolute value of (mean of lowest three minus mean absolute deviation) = 20.6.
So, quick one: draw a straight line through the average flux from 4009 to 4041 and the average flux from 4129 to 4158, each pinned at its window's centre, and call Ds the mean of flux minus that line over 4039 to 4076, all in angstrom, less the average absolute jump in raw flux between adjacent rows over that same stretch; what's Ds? -1.8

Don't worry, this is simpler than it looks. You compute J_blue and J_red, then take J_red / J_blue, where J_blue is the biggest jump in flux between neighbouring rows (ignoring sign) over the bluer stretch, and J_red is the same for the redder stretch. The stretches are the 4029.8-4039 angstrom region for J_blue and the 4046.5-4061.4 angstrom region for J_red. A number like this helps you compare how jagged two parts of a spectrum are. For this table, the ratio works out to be 1.8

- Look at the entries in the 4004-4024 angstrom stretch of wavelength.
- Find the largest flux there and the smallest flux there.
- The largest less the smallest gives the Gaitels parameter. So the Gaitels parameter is 2.7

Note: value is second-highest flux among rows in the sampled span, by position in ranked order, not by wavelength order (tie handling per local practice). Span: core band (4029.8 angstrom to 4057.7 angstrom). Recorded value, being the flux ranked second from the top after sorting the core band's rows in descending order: 21.36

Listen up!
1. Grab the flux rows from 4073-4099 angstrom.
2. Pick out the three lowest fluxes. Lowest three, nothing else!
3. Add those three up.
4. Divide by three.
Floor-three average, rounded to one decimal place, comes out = 20.0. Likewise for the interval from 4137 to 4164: 18.7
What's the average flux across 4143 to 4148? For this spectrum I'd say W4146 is 19.7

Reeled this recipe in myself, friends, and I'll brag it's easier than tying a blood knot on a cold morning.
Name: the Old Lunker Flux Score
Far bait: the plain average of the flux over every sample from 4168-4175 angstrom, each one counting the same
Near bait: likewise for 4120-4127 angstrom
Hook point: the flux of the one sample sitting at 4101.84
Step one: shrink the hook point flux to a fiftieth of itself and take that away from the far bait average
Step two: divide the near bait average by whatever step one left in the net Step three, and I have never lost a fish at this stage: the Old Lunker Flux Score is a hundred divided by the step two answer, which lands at 91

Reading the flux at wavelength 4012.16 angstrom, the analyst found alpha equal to 22.18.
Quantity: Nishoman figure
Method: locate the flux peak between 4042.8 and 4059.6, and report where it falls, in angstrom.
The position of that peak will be 4053.02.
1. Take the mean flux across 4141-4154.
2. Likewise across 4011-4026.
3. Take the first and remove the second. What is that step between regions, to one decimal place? -2.6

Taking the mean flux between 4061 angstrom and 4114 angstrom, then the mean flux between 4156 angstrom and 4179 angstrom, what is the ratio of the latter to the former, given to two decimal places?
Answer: 0.98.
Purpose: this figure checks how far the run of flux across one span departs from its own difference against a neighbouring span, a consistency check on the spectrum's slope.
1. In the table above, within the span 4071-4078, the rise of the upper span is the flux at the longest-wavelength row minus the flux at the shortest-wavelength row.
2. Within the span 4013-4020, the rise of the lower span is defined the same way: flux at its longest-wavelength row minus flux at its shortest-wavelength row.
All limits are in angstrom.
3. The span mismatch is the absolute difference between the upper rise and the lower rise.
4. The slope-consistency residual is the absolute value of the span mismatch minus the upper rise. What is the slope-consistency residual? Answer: 2.0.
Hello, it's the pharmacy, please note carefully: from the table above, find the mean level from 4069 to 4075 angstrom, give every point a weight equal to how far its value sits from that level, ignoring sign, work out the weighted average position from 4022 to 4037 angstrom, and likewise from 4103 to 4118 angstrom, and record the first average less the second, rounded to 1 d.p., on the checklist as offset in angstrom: -84.9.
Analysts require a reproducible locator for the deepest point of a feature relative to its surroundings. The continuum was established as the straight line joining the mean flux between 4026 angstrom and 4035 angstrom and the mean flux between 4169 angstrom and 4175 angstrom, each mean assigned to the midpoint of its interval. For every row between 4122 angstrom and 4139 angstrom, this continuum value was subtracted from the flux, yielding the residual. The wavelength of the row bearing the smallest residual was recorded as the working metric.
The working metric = 4130.27 angstrom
